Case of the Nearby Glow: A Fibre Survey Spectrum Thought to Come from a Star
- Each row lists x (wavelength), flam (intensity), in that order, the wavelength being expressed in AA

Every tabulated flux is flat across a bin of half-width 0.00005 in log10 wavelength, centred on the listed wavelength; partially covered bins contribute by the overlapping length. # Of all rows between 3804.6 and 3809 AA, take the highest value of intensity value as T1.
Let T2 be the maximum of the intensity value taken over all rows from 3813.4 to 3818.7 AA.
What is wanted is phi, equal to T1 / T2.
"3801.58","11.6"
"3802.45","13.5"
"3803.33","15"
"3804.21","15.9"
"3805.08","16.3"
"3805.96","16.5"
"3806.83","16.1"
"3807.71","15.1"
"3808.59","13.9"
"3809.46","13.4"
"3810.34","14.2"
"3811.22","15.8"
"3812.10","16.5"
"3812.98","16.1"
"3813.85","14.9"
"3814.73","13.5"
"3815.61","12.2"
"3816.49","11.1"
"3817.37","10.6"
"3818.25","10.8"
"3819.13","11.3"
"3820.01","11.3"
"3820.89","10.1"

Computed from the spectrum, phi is 1.11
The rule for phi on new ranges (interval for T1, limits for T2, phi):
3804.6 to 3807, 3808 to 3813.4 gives 1.00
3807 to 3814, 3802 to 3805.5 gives 1.01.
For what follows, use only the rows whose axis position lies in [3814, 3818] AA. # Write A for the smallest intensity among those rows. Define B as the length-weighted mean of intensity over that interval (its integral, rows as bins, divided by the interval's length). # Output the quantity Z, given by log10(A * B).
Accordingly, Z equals 2.10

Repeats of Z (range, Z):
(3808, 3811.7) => 2.28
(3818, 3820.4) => 2.08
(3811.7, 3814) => 2.38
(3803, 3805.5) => 2.37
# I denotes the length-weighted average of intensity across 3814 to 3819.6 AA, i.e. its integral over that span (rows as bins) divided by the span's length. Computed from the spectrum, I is 11.7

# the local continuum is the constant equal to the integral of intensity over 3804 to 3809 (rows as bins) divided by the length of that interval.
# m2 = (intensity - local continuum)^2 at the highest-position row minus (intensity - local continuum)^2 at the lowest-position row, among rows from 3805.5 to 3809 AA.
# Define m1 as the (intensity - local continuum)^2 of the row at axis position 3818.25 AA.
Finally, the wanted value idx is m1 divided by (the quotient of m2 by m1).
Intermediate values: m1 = 23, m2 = 2.3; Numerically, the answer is 241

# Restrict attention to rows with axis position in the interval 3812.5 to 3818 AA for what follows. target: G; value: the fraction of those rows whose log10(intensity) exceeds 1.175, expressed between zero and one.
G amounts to 0.17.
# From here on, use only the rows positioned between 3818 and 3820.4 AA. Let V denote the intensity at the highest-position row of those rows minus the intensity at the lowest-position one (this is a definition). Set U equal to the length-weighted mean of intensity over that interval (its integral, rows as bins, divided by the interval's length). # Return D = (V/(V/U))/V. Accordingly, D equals 22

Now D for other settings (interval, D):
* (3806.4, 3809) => -7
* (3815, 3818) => -7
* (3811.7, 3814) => -10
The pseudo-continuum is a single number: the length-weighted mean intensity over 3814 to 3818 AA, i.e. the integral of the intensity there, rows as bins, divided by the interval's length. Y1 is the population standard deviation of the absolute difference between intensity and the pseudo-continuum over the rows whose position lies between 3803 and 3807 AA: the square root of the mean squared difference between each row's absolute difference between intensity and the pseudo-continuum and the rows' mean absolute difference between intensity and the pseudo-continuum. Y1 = 0.52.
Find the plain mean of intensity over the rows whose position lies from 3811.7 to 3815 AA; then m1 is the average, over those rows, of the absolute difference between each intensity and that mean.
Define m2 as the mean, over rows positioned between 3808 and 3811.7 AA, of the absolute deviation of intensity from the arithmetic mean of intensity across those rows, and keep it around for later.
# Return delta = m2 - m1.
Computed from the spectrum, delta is -0.31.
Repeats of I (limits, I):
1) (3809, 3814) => 15.2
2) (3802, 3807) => 15.5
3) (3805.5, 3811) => 14.9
